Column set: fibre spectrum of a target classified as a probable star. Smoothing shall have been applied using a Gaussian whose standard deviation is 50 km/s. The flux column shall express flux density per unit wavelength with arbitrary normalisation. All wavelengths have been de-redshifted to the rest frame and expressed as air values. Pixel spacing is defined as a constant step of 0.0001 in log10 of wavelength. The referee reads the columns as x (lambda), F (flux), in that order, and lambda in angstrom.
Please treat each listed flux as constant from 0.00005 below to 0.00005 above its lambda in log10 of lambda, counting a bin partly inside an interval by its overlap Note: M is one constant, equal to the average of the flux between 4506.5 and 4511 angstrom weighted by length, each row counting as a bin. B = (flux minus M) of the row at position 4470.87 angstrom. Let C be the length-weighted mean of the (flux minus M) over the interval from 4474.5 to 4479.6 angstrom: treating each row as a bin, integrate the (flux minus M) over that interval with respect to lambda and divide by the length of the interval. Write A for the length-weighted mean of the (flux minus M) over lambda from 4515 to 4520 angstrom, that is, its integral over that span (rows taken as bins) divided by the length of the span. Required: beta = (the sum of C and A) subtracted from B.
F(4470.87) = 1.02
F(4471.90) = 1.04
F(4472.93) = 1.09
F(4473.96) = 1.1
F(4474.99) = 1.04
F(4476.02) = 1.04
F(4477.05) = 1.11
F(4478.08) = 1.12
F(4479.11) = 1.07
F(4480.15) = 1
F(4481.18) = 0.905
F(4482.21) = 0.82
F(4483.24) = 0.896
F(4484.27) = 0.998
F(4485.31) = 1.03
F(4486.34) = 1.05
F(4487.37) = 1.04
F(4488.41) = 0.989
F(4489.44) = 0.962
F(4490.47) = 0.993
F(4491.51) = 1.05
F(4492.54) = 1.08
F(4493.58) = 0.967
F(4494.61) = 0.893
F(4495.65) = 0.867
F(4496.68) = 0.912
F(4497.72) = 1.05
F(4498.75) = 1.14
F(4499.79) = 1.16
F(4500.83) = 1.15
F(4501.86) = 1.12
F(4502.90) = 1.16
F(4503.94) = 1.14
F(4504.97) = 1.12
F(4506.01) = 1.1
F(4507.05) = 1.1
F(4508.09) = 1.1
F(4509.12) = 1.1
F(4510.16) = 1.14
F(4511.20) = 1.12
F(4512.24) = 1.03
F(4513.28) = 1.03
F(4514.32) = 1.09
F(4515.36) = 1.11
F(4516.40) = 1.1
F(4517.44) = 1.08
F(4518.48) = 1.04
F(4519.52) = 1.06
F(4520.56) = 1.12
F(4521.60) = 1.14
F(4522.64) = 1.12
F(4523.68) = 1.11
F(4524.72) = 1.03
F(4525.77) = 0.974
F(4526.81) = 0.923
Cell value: -0.02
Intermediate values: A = -0.03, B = -0.09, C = -0.035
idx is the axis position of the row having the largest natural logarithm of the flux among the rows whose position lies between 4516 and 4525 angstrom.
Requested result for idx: 4521.60 angstrom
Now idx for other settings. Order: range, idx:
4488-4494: 4492.54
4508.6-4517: 4510.16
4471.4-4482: 4478.08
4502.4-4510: 4502.90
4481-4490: 4486.34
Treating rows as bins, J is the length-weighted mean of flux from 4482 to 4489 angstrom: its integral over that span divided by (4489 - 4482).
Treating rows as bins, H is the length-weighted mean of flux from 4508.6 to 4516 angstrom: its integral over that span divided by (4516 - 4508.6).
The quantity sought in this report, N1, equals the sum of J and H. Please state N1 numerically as 2.07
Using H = 1.09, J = 0.98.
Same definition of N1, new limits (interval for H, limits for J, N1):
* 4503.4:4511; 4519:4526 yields 2.20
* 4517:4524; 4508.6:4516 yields 2.19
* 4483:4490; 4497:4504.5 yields 2.12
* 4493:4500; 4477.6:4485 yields 1.96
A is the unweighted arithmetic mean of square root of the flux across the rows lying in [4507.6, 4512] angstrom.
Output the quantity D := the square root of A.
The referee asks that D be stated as 1.03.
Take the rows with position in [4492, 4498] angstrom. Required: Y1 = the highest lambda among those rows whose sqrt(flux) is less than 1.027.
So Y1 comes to 4497.72 angstrom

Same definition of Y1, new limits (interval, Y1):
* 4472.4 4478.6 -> 4476.02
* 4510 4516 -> 4513.28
